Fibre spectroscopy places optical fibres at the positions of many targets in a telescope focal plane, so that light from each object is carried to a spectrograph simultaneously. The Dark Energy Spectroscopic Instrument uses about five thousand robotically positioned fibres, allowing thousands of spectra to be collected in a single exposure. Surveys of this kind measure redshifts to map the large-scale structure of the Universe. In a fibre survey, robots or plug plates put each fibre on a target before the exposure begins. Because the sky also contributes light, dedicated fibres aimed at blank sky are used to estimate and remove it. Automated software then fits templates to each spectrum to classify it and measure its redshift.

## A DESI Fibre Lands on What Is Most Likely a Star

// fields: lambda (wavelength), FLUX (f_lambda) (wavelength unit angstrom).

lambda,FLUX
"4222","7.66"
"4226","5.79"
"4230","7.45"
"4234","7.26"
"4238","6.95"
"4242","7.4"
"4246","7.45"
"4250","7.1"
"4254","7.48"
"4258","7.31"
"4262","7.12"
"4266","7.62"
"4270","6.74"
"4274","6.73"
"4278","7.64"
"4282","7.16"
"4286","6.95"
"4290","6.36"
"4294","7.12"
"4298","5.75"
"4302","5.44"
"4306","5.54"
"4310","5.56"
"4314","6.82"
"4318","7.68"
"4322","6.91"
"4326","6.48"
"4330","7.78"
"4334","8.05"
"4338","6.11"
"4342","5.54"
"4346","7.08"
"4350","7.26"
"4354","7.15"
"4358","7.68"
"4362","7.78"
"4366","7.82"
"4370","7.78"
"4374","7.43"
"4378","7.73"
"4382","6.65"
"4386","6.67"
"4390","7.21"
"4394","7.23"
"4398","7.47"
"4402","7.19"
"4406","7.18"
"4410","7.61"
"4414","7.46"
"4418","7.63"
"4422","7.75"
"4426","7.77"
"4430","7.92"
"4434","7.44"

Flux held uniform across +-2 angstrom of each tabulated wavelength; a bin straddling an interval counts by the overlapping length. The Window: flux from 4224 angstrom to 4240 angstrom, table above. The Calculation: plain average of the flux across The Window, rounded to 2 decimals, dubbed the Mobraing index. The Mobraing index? 6.86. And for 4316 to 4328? 7.02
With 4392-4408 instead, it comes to 7.27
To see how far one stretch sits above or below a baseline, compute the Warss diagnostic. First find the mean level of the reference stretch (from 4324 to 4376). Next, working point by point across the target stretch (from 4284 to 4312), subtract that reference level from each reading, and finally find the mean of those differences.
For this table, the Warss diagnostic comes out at -1.1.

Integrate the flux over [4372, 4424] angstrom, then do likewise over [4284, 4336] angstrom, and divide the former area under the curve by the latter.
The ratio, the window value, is 1.10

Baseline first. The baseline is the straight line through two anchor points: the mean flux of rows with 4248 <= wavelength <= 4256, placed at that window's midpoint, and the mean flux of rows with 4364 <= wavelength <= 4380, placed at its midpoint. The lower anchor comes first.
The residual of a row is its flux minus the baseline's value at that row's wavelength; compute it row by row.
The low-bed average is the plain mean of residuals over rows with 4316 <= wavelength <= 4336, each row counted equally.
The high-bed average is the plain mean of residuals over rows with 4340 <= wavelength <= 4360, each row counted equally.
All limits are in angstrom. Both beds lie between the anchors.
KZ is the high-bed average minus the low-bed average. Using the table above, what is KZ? -0.52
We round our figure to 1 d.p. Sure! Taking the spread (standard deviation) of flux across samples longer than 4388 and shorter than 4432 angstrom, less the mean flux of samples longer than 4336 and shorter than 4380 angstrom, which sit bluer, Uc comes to -7.0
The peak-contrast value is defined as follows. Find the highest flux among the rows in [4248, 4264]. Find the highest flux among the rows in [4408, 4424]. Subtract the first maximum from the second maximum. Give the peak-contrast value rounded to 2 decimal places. 0.27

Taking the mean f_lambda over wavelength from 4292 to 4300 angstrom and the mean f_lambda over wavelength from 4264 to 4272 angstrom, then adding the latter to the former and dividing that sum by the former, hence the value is 2.12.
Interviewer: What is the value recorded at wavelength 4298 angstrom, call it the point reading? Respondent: 5.75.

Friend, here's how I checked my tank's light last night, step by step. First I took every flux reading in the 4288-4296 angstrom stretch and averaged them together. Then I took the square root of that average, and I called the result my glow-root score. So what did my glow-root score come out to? 2.60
